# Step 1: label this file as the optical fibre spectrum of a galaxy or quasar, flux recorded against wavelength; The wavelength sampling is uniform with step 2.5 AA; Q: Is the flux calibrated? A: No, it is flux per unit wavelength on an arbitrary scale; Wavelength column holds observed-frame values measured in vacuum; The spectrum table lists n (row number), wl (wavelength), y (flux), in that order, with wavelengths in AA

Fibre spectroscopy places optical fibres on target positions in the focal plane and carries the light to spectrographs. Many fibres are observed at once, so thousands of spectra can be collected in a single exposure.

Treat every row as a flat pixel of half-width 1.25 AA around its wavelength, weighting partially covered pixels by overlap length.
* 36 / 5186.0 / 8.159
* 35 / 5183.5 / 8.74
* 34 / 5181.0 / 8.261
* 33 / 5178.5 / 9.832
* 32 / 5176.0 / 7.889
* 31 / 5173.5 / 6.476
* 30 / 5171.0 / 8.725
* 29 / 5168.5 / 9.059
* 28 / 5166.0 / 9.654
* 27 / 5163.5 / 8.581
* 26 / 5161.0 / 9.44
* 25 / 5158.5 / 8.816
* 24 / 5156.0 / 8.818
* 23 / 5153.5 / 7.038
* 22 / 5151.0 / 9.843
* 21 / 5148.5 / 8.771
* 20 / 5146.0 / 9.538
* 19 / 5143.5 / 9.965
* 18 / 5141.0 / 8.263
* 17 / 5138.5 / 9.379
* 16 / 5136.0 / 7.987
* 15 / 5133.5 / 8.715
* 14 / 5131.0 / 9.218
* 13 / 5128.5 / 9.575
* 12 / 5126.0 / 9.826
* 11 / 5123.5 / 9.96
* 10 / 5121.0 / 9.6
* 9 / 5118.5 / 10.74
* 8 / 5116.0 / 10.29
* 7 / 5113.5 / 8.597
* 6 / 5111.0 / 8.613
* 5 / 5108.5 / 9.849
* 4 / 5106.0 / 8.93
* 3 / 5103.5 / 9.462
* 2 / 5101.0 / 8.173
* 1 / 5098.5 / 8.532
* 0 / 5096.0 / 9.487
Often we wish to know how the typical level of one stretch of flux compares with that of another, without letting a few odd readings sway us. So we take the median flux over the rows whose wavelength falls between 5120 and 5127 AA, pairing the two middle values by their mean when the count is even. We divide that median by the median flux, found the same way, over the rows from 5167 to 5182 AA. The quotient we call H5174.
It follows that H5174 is 1.16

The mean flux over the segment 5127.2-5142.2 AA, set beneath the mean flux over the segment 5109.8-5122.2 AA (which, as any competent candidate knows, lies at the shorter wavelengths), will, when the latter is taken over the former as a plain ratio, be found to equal 1.08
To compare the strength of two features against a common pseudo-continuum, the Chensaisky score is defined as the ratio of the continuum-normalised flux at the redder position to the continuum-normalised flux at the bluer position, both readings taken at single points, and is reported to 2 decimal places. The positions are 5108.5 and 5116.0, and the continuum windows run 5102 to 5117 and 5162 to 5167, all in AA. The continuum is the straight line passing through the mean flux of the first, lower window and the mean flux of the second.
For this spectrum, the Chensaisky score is 1.05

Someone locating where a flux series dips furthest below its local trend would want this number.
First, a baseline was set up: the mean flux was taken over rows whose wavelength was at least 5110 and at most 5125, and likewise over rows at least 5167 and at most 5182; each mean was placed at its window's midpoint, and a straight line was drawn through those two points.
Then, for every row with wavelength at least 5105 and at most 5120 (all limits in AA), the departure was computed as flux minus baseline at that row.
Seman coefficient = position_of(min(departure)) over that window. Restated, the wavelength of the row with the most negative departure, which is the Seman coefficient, 5111.0 AA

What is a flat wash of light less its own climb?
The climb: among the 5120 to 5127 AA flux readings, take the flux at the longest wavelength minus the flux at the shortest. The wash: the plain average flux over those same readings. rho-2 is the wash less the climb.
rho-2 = 9.6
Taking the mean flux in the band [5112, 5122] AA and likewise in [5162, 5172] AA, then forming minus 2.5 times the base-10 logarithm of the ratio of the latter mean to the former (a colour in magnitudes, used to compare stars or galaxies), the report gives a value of 0.09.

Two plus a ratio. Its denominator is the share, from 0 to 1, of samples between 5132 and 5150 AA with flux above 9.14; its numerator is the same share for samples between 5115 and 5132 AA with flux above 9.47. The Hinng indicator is 4.00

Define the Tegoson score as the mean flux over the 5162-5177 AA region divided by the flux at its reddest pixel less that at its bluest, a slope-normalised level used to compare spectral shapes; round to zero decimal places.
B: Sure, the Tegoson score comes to -12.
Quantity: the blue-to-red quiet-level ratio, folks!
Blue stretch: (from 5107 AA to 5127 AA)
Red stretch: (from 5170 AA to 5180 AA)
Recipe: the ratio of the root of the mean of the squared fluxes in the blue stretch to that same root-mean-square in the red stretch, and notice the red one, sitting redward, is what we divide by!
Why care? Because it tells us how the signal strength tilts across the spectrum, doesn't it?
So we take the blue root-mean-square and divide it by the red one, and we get 1.17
